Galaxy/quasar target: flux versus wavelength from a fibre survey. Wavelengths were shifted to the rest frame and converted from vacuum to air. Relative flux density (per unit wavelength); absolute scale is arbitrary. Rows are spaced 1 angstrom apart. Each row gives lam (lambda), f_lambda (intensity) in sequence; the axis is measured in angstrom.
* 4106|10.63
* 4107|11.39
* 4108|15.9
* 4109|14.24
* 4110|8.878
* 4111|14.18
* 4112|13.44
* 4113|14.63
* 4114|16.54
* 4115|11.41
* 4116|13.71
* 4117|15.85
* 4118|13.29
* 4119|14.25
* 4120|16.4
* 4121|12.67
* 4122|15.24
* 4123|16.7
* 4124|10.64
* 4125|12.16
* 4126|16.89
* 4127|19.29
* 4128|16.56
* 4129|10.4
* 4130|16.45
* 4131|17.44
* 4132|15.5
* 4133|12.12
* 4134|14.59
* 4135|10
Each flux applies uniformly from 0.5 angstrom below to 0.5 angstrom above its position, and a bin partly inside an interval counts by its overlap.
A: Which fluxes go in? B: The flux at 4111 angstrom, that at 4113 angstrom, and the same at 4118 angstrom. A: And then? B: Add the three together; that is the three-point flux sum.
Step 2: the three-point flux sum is 42.1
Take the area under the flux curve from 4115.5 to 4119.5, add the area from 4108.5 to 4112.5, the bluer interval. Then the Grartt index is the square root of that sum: 10.4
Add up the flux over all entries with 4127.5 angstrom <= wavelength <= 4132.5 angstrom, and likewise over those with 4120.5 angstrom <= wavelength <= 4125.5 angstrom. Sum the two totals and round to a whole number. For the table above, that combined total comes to 144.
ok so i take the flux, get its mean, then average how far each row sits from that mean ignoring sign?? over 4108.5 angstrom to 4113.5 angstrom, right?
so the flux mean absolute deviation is 1.68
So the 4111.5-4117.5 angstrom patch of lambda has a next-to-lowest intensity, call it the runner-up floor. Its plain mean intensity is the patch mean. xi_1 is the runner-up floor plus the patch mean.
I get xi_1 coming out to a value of 27.7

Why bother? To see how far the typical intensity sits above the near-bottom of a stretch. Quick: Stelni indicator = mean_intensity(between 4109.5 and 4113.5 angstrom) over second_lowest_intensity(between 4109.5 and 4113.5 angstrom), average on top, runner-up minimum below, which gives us 0.95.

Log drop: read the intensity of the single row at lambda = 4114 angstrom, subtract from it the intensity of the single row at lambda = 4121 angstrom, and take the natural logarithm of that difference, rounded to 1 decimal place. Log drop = 1.4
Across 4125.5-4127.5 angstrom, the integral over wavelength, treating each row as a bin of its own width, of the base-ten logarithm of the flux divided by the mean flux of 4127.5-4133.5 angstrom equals 0.18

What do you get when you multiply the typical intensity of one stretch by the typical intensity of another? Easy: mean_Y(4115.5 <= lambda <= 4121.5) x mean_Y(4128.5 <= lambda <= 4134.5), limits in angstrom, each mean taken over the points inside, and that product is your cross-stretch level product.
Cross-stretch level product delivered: 207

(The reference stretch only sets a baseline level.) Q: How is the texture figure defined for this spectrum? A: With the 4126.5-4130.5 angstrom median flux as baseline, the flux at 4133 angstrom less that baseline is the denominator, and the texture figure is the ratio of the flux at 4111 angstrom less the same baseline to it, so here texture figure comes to 0.53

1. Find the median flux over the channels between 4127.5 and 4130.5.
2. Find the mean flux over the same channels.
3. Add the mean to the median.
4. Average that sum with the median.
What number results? 23.7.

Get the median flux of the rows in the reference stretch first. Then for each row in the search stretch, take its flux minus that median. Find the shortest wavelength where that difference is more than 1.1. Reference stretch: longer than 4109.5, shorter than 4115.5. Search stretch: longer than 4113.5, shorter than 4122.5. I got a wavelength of 4114 angstrom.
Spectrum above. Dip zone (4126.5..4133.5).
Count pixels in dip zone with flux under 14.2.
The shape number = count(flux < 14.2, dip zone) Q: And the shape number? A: 2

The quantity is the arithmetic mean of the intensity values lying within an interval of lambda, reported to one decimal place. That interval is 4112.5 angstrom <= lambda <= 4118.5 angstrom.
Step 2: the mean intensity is 14.2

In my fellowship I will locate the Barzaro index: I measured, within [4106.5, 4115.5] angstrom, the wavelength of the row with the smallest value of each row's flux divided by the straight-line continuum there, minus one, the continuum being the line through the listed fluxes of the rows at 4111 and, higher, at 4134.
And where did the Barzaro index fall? 4110 angstrom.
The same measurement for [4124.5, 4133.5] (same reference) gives 4129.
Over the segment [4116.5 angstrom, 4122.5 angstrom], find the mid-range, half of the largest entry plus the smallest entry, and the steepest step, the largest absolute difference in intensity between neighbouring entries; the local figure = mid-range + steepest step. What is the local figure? 18.3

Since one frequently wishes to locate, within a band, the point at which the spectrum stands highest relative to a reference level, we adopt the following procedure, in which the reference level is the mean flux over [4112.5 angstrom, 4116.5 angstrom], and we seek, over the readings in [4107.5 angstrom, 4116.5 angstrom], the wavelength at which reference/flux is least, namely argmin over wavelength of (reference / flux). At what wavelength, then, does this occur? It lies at 4114 angstrom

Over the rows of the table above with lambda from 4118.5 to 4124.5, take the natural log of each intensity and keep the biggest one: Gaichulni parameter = 2.82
